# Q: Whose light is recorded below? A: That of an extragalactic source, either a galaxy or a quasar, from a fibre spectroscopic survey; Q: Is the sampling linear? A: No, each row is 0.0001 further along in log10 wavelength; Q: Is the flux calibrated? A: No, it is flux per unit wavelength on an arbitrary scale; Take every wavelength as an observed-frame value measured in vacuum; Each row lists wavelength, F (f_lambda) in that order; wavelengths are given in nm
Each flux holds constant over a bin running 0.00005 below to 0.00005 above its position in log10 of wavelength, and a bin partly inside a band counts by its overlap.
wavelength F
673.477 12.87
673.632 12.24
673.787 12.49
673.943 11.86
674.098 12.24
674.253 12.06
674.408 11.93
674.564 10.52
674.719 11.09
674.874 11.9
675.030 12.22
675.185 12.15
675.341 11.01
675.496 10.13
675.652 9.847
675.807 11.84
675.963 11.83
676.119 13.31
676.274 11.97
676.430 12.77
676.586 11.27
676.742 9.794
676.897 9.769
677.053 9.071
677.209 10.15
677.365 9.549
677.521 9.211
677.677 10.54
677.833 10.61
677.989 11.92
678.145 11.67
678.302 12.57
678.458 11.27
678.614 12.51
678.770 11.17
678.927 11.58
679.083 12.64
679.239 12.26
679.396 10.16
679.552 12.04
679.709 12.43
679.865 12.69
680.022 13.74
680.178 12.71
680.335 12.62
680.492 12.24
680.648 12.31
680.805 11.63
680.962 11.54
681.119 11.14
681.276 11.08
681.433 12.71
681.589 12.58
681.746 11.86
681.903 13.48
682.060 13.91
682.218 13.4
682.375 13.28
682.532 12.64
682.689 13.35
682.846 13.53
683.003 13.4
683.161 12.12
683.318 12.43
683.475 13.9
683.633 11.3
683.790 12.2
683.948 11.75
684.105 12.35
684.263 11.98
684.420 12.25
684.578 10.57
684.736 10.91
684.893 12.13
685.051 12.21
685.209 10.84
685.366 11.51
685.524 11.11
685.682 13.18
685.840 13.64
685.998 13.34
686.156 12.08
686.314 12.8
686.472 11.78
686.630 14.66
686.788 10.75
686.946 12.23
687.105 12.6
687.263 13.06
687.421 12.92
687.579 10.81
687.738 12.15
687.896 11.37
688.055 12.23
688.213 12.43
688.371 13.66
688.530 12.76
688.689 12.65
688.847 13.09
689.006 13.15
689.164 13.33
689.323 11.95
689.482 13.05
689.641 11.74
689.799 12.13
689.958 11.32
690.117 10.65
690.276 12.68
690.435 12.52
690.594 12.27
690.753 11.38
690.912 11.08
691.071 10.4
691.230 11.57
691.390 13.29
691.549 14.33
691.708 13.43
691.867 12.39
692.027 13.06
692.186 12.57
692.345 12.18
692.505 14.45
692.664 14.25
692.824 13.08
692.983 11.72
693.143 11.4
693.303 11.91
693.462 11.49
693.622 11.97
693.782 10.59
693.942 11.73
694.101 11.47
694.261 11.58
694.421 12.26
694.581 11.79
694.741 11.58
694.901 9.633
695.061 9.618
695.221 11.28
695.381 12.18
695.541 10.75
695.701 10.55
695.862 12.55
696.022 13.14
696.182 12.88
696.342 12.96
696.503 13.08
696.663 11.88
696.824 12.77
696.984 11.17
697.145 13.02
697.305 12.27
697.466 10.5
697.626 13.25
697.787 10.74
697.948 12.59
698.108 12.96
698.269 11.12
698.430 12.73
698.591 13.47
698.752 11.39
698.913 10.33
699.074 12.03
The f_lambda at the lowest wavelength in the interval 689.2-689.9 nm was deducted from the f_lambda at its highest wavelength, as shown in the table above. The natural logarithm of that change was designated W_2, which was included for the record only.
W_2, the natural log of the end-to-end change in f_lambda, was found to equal -1.7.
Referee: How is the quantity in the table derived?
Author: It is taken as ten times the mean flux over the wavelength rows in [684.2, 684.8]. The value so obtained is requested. 114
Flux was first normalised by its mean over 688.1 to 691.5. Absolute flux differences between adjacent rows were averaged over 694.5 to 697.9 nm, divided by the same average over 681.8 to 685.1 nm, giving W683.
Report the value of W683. 1.6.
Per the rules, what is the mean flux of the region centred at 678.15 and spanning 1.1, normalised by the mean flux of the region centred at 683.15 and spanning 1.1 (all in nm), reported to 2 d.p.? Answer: 0.90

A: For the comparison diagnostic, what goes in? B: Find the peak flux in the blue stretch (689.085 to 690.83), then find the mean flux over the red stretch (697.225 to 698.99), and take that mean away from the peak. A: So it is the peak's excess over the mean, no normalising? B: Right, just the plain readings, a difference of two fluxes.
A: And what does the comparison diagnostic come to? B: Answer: 1.4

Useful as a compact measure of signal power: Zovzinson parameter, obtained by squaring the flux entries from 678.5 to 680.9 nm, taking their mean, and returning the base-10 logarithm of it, 2.17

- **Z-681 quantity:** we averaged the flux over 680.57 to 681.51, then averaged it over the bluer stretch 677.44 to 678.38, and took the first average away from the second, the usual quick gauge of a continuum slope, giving -0.65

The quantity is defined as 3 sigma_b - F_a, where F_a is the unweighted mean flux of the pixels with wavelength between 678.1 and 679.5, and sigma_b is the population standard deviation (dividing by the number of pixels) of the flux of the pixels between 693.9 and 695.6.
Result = -9.17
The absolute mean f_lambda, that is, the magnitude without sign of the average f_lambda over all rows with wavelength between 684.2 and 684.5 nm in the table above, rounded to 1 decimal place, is 12.1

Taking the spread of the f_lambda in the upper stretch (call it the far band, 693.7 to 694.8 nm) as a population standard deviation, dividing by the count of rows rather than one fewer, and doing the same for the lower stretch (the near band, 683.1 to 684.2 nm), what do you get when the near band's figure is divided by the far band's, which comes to 1.6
